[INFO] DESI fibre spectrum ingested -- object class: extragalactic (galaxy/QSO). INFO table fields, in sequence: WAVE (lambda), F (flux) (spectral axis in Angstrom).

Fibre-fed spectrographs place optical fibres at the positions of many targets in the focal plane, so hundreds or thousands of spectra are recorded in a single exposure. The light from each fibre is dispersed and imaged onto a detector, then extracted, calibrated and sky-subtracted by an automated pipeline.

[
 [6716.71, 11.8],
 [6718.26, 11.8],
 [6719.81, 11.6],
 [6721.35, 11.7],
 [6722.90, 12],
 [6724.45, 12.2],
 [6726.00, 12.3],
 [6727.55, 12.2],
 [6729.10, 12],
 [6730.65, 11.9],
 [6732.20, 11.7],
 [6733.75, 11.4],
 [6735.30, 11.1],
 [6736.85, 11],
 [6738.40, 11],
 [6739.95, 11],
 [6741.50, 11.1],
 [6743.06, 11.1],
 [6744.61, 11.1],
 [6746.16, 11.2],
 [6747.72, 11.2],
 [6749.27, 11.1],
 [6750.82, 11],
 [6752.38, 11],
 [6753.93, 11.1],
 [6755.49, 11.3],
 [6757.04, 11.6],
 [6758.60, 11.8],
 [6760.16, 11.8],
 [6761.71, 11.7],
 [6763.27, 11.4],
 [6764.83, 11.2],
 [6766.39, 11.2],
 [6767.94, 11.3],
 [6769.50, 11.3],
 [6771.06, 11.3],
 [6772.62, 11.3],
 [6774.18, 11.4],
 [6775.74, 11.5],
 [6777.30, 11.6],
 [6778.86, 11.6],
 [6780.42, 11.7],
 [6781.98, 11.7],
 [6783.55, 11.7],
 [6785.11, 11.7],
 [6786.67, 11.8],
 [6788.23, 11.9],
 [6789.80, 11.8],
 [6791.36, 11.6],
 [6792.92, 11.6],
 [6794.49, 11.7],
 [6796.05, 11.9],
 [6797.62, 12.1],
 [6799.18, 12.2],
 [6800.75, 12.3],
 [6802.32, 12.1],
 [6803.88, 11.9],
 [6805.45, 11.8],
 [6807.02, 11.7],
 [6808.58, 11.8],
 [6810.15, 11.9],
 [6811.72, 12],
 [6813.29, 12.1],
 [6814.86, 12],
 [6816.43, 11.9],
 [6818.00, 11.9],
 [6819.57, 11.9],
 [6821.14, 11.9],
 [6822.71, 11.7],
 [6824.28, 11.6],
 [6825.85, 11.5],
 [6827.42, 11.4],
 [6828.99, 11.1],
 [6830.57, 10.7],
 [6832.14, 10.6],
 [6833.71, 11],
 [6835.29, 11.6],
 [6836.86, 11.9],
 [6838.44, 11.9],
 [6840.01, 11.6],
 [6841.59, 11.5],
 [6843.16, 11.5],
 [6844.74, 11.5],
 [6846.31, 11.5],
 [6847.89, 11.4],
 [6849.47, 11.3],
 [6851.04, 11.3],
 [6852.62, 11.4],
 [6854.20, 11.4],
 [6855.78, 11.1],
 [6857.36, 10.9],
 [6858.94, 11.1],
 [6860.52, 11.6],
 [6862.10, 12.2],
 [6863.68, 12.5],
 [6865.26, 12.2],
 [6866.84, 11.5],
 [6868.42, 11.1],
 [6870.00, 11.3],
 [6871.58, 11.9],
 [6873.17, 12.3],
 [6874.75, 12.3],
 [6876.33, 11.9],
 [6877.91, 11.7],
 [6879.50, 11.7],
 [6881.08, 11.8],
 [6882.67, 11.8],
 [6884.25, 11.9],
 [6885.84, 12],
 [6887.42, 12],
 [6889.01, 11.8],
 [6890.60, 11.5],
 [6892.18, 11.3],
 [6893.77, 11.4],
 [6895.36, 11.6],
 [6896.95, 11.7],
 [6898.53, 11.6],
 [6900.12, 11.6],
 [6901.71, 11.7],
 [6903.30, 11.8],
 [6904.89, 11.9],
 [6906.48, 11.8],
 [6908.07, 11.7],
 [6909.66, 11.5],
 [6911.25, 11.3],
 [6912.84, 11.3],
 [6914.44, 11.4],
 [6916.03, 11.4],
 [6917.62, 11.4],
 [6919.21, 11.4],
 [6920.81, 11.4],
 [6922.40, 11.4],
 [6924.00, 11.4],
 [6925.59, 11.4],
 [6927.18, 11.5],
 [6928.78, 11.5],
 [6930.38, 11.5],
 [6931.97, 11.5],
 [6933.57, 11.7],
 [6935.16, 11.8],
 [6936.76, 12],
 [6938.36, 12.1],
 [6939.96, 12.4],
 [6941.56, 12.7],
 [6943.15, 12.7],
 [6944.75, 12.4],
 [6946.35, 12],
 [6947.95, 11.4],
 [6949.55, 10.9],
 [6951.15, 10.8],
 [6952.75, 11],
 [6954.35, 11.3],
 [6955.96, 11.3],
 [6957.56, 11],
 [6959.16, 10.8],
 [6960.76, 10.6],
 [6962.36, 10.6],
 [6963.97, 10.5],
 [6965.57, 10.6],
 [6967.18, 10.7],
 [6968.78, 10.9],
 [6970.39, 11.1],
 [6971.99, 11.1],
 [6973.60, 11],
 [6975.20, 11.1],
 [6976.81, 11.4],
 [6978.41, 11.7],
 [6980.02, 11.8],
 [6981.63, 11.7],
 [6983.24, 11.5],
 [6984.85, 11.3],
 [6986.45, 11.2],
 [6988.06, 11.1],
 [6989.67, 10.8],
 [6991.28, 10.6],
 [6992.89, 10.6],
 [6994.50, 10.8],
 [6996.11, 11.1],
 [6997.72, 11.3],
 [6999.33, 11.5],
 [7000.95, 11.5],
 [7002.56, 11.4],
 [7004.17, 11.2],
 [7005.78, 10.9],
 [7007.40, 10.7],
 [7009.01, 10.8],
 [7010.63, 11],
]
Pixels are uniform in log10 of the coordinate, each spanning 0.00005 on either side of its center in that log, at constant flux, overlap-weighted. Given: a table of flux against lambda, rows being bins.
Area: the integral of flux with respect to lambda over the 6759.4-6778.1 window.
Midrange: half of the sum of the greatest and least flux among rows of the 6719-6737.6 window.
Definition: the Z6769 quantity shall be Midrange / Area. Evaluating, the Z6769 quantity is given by 0.0546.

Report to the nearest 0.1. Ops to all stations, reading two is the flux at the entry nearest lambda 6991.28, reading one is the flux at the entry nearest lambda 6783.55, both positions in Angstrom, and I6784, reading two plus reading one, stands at 22.3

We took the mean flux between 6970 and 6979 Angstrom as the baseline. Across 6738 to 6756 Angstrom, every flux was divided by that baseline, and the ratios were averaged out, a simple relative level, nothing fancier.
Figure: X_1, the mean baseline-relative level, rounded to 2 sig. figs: 0.99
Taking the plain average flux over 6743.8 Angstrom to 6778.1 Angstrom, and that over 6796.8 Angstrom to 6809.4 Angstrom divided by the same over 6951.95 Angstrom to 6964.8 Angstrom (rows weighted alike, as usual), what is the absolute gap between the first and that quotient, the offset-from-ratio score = 10.24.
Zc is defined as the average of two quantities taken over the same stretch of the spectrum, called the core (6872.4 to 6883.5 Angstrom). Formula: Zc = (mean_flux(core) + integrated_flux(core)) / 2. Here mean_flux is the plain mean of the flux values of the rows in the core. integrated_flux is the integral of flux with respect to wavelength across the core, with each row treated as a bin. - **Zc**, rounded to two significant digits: 72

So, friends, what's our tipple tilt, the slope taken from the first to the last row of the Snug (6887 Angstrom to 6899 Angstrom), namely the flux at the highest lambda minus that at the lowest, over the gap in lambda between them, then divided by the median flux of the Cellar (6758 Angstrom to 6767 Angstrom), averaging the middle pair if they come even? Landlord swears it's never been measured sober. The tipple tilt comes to -0.0031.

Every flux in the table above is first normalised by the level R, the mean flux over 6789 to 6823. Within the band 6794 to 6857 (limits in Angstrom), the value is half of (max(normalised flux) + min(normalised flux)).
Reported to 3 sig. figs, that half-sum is 0.962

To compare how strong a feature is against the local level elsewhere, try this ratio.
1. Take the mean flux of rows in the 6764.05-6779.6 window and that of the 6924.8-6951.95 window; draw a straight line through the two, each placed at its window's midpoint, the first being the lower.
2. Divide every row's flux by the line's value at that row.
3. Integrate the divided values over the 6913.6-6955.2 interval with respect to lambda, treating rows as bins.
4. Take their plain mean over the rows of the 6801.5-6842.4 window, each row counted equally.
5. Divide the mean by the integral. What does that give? 0.0247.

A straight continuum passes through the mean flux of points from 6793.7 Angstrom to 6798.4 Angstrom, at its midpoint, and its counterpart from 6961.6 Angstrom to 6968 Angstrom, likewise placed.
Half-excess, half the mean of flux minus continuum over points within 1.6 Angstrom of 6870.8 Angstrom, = 0.14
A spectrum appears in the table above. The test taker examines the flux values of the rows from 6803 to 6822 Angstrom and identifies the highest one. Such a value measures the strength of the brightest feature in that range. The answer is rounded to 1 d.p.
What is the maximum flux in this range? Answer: 12.1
